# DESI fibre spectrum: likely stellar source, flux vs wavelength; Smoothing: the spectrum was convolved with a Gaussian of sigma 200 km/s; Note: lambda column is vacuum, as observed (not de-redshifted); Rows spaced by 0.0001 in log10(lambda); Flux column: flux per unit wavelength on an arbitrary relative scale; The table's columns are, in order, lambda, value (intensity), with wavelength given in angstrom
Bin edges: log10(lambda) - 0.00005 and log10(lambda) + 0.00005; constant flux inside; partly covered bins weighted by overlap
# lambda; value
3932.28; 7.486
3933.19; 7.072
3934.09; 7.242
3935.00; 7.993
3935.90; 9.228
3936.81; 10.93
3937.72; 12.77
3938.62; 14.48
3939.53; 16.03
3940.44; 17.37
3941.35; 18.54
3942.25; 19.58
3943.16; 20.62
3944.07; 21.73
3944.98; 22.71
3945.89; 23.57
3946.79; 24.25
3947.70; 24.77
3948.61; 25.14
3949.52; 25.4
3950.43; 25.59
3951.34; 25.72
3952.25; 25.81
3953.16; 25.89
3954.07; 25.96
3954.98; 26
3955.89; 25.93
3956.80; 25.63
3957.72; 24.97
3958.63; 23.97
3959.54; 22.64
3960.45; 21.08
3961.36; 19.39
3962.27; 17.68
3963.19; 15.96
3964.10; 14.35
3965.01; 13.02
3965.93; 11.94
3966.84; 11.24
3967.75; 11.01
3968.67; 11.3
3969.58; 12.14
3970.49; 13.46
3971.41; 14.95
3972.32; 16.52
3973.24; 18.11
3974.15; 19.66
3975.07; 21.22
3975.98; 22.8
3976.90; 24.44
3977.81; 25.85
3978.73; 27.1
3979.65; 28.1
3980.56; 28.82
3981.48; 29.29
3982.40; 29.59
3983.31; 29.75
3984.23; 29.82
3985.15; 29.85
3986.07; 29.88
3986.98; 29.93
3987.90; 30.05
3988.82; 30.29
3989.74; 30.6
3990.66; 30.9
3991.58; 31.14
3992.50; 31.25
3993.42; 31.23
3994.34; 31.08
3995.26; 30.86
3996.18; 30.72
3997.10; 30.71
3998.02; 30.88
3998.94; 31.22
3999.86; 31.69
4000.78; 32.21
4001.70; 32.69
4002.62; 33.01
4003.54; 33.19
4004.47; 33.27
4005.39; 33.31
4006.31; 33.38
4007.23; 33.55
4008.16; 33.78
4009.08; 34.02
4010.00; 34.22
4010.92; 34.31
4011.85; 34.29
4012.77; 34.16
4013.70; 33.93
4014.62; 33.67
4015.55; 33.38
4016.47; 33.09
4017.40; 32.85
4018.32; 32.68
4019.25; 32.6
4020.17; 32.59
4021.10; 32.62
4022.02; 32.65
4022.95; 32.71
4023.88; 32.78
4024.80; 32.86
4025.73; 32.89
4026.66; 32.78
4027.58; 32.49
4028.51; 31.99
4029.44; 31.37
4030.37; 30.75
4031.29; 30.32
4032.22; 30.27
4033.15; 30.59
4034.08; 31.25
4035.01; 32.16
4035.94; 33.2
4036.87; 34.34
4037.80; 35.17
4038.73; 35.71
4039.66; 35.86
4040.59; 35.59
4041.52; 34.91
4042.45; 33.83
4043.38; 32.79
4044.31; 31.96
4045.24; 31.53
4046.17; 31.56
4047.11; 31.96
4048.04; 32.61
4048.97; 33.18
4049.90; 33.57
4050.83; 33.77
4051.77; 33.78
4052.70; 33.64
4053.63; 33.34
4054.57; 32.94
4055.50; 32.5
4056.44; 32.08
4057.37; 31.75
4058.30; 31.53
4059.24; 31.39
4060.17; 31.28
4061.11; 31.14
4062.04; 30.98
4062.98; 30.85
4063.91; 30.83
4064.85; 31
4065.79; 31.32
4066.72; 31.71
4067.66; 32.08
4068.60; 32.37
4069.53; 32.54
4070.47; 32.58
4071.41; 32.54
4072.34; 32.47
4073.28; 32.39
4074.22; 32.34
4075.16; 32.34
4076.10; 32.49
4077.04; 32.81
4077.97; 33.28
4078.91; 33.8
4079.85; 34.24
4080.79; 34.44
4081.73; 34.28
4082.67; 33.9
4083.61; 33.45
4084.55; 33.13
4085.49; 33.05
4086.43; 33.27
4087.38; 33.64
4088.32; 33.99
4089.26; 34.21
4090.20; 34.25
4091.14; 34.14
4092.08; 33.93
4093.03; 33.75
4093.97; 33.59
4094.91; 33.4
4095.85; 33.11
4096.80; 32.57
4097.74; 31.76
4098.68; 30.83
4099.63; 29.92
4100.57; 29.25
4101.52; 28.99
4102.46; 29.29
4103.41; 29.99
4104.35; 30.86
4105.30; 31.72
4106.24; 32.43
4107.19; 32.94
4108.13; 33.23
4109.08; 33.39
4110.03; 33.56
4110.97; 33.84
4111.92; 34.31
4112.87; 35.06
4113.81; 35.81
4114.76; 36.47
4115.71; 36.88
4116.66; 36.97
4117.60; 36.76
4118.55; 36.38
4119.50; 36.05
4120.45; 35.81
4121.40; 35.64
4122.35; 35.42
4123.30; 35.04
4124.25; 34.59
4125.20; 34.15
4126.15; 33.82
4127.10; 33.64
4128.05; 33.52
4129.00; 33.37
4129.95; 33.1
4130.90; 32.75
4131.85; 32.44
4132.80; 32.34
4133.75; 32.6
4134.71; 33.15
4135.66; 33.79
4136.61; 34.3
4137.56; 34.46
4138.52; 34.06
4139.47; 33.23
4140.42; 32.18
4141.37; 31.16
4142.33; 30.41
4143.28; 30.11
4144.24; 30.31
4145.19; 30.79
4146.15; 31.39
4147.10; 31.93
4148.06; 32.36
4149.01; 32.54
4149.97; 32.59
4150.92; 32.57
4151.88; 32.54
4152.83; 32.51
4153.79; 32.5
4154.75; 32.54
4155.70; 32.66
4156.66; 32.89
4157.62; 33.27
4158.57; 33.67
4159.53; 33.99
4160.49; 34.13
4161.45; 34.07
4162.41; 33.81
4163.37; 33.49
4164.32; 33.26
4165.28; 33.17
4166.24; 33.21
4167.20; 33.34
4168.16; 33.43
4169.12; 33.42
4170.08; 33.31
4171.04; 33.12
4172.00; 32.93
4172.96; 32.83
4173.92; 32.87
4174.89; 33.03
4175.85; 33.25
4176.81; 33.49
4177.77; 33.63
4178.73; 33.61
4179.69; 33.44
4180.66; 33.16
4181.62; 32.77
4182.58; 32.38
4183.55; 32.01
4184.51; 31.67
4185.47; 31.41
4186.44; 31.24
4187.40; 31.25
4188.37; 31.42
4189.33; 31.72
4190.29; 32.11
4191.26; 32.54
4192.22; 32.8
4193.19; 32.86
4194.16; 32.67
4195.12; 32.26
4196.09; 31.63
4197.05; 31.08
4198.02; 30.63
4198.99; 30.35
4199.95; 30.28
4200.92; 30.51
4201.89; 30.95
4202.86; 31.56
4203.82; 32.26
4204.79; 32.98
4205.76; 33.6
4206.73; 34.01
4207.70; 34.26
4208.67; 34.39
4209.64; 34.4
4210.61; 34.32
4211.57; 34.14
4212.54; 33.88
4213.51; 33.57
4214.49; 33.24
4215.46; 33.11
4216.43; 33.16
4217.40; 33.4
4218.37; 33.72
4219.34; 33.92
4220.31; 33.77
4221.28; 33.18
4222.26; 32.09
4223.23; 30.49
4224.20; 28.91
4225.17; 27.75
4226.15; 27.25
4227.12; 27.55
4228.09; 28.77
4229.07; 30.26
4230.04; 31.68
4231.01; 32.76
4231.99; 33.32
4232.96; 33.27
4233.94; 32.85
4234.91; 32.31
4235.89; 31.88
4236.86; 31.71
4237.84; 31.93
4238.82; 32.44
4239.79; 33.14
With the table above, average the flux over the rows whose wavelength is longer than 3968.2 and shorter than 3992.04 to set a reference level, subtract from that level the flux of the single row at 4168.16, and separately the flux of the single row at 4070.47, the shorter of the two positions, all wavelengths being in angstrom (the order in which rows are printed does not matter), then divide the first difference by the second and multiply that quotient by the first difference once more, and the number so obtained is -9.5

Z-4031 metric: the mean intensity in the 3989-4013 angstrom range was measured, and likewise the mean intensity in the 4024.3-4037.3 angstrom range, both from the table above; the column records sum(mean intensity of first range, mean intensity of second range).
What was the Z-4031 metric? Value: 64.3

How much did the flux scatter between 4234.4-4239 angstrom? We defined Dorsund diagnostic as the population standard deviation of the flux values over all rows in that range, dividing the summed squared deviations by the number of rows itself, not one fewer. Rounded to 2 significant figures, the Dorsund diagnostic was 0.28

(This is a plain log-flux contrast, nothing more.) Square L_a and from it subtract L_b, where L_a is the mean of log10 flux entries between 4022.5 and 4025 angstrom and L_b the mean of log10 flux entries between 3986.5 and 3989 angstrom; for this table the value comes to 0.82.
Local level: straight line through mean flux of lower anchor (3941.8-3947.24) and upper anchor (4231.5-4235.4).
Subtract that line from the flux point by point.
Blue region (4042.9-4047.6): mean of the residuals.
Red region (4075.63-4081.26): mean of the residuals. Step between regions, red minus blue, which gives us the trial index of 0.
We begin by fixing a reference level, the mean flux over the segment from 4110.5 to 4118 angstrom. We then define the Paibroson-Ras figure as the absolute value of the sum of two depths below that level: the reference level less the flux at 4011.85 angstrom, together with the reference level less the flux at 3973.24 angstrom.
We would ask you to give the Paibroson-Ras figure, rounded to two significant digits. 19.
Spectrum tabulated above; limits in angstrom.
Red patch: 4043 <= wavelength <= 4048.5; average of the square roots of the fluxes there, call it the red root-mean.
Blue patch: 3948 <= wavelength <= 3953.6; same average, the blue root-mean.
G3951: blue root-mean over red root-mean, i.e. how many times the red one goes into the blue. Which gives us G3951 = 0.893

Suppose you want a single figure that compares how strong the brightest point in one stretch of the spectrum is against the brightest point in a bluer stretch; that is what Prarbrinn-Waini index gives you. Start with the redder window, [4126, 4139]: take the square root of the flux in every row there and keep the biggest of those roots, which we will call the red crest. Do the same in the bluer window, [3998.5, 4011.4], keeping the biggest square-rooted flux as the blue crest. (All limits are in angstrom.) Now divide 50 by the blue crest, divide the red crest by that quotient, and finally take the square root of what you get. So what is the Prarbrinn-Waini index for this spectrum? 0.829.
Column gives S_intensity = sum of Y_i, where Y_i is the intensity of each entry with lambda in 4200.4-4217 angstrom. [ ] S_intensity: 564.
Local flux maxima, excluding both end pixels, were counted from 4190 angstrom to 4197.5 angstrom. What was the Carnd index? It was 1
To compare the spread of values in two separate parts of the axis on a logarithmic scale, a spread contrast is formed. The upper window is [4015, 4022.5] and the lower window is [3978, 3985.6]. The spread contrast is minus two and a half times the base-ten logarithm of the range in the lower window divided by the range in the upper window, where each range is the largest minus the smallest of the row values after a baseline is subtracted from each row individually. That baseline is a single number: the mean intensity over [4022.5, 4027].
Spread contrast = -1.4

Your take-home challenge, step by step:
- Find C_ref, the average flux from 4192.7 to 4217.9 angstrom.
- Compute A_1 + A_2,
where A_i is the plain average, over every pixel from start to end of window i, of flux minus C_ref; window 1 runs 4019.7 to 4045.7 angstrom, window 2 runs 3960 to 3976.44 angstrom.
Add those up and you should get -17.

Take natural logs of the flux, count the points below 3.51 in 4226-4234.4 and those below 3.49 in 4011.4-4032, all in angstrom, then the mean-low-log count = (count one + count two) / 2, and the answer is 11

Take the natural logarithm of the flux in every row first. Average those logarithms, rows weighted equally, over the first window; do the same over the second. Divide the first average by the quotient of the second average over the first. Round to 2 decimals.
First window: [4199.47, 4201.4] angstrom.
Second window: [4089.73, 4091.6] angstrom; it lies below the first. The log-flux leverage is 3.30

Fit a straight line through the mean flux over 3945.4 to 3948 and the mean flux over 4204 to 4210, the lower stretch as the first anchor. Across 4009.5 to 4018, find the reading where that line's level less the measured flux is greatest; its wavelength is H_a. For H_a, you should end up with 4017.40 angstrom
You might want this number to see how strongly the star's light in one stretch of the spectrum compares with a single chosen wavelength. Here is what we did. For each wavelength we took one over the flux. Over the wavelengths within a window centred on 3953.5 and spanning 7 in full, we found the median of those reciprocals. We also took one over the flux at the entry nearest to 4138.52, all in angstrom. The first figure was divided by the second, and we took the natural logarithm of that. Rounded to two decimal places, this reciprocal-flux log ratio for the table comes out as 0.28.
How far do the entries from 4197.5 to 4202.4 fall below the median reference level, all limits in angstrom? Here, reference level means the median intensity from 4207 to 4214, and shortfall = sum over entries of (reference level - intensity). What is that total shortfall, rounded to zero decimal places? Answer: 19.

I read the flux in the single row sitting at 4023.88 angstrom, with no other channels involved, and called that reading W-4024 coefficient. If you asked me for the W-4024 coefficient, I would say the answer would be 32.78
